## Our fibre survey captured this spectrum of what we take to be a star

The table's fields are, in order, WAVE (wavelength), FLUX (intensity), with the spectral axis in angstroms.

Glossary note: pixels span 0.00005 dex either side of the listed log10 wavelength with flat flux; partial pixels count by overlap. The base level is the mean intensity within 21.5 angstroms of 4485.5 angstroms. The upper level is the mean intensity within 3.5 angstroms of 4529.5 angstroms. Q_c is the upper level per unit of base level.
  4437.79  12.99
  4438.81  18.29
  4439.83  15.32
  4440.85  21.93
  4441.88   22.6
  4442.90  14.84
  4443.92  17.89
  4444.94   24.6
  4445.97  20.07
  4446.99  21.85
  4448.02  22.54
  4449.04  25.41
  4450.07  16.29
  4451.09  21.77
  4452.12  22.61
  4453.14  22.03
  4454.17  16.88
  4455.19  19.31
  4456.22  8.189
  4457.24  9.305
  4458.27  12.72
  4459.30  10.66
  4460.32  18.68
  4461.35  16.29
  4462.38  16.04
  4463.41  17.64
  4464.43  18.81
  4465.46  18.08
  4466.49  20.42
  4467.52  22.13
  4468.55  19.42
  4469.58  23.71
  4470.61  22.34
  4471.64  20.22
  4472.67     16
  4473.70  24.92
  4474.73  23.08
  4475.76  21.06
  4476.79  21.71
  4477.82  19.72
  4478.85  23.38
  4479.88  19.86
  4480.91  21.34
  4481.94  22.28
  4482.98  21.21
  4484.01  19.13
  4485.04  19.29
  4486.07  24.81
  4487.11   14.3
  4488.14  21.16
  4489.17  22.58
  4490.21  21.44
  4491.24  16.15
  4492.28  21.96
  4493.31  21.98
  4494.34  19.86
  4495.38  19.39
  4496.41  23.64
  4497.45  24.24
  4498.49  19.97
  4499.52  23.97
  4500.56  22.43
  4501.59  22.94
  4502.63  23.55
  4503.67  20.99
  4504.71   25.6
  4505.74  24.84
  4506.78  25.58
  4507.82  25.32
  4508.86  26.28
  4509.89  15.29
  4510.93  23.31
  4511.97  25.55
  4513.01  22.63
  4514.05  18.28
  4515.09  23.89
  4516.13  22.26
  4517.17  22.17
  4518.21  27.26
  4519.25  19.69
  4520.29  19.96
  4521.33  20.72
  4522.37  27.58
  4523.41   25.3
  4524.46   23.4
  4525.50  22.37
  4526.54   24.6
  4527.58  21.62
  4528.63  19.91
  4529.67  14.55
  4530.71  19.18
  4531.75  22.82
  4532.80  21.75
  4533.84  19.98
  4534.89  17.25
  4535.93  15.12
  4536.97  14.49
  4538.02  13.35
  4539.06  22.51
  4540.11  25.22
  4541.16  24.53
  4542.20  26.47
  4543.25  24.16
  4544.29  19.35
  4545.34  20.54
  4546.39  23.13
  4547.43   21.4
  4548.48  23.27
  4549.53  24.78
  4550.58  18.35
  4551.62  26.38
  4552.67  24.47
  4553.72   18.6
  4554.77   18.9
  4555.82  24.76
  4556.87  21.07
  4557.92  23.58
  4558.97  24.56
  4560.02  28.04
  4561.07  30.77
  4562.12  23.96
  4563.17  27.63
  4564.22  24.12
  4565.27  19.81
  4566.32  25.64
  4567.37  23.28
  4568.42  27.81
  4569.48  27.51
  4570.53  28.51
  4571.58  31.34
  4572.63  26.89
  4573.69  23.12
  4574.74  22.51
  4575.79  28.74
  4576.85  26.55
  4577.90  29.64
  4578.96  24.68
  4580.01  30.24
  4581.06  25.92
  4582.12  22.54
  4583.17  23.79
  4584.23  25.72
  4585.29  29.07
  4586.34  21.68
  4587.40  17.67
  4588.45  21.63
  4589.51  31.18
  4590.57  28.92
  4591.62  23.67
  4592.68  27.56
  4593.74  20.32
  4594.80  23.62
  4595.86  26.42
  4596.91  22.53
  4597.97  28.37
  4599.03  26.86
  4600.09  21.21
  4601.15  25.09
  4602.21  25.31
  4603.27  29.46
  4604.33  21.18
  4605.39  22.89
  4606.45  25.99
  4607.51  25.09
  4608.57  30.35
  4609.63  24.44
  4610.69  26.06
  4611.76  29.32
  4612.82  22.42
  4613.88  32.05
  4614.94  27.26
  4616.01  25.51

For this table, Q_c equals 0.96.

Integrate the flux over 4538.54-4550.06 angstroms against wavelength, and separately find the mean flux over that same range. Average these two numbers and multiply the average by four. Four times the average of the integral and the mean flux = 581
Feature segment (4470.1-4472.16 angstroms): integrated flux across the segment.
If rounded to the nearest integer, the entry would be 44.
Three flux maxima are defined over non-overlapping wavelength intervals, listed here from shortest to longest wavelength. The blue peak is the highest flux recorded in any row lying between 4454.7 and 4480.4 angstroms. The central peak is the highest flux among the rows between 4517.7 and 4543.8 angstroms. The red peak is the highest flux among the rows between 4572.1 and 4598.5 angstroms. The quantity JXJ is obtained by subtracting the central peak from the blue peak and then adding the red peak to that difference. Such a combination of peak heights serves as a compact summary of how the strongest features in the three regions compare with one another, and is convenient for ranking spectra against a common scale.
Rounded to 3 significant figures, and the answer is 28.5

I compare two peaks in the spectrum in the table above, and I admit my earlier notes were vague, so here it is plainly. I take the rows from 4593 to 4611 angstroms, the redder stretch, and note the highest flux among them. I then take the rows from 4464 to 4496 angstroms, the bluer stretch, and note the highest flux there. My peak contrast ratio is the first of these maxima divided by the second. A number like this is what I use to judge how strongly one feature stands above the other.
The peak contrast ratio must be 1.22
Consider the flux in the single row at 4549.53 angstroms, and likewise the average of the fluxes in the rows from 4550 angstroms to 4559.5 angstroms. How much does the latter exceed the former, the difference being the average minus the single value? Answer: -2.5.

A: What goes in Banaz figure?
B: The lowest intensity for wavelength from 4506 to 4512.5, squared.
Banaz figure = 234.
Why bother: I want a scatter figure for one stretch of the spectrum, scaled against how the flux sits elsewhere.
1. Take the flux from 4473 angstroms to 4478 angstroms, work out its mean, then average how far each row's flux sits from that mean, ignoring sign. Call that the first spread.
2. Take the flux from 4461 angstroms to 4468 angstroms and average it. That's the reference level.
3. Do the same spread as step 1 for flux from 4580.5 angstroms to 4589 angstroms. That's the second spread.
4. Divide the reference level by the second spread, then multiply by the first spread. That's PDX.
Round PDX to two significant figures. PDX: 11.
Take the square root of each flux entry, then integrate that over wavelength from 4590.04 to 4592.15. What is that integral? 10.8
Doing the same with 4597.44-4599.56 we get 11.1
